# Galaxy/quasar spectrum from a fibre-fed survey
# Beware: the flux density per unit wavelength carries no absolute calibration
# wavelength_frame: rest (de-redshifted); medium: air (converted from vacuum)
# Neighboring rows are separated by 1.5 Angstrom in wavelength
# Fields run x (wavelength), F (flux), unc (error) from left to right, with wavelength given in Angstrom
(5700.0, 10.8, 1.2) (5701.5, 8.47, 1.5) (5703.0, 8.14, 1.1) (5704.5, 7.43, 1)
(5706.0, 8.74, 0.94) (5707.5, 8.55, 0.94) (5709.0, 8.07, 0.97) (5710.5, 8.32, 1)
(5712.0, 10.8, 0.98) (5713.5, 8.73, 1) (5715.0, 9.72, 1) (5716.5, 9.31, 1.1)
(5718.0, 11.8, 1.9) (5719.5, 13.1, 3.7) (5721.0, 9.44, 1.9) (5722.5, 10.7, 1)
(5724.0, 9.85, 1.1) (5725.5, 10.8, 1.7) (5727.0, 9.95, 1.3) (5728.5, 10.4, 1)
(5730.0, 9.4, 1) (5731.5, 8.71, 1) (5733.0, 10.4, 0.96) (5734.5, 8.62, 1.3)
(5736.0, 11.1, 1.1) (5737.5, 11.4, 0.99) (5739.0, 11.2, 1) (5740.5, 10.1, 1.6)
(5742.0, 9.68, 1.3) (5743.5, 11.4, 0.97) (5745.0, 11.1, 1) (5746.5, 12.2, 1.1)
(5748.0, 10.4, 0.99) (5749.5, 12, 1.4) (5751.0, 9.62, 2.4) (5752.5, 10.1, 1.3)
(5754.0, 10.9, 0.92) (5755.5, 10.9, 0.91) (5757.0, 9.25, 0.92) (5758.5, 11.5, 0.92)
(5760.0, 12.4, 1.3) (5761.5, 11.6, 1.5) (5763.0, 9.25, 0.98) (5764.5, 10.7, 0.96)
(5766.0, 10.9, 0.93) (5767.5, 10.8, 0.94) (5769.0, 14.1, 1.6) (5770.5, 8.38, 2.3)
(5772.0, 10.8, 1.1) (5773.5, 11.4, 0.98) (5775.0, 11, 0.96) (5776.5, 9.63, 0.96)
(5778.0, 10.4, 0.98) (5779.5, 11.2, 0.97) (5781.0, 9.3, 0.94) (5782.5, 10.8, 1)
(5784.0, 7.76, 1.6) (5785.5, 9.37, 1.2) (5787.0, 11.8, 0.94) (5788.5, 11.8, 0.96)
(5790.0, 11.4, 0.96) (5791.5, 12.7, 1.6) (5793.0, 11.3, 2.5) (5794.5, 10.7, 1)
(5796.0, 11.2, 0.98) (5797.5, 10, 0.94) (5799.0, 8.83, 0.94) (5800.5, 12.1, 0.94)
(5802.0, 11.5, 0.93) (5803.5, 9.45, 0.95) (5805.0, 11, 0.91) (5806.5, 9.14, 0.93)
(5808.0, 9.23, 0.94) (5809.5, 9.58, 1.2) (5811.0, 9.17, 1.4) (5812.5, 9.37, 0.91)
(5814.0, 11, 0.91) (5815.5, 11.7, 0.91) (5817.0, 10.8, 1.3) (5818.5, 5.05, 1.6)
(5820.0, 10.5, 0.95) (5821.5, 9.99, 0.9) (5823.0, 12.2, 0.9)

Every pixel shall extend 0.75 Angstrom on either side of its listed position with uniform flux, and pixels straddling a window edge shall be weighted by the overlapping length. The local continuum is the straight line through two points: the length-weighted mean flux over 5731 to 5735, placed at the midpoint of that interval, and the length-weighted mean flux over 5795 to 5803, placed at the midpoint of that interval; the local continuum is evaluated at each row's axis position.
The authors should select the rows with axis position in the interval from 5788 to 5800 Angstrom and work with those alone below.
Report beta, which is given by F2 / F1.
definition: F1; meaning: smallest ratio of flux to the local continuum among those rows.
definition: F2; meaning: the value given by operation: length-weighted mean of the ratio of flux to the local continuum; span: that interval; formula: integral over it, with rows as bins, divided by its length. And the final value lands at 1.26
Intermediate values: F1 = 0.826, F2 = 1.04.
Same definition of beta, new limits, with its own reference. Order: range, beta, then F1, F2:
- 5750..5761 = 1.16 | 0.943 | 1.10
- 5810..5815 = 1.08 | 0.839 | 0.91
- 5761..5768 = 1.14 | 0.931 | 1.06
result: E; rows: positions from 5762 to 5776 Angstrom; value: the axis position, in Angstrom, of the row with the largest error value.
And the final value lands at 5770.5 Angstrom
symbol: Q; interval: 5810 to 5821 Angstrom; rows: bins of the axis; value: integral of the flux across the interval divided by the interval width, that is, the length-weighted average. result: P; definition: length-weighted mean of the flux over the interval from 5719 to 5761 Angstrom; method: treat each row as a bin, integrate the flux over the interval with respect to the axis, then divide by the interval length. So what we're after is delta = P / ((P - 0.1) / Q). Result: 9.8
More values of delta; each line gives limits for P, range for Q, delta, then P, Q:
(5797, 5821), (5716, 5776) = 10.8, 9.9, 10.7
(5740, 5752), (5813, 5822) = 9.9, 10.8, 9.8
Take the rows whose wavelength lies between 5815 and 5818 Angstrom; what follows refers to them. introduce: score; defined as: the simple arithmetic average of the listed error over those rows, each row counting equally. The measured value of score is 1.1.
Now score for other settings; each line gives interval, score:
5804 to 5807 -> 0.9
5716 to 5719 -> 1.5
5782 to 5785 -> 1.3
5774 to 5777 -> 1.0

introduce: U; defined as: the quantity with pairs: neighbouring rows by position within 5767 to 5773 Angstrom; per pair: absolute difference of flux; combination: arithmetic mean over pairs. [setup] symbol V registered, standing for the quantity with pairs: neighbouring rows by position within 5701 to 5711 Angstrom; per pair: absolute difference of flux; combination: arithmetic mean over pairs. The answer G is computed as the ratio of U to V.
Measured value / 7.0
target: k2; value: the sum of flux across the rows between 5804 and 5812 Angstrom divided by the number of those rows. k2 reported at 9.6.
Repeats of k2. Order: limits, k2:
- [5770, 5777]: 10.2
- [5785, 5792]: 11.4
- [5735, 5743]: 10.7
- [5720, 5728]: 10.1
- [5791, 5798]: 11.2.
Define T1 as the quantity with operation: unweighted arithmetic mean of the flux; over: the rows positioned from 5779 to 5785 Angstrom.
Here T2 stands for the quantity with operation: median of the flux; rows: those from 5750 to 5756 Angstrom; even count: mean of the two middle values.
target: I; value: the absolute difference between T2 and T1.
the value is 0.7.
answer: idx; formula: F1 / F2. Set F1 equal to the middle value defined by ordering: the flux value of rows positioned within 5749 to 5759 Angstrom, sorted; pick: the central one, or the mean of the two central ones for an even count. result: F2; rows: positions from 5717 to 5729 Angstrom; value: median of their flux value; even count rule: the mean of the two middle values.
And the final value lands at 1.03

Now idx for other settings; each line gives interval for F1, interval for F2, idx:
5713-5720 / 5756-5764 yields 0.85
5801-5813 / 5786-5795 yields 0.81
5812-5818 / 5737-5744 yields 0.97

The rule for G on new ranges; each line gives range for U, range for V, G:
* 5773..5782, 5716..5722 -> 0.4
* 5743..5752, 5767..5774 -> 0.5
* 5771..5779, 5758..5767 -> 0.7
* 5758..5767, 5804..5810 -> 1.5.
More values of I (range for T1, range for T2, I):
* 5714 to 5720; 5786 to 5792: 0.8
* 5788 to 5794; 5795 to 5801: 1.2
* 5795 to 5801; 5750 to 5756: 0.0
